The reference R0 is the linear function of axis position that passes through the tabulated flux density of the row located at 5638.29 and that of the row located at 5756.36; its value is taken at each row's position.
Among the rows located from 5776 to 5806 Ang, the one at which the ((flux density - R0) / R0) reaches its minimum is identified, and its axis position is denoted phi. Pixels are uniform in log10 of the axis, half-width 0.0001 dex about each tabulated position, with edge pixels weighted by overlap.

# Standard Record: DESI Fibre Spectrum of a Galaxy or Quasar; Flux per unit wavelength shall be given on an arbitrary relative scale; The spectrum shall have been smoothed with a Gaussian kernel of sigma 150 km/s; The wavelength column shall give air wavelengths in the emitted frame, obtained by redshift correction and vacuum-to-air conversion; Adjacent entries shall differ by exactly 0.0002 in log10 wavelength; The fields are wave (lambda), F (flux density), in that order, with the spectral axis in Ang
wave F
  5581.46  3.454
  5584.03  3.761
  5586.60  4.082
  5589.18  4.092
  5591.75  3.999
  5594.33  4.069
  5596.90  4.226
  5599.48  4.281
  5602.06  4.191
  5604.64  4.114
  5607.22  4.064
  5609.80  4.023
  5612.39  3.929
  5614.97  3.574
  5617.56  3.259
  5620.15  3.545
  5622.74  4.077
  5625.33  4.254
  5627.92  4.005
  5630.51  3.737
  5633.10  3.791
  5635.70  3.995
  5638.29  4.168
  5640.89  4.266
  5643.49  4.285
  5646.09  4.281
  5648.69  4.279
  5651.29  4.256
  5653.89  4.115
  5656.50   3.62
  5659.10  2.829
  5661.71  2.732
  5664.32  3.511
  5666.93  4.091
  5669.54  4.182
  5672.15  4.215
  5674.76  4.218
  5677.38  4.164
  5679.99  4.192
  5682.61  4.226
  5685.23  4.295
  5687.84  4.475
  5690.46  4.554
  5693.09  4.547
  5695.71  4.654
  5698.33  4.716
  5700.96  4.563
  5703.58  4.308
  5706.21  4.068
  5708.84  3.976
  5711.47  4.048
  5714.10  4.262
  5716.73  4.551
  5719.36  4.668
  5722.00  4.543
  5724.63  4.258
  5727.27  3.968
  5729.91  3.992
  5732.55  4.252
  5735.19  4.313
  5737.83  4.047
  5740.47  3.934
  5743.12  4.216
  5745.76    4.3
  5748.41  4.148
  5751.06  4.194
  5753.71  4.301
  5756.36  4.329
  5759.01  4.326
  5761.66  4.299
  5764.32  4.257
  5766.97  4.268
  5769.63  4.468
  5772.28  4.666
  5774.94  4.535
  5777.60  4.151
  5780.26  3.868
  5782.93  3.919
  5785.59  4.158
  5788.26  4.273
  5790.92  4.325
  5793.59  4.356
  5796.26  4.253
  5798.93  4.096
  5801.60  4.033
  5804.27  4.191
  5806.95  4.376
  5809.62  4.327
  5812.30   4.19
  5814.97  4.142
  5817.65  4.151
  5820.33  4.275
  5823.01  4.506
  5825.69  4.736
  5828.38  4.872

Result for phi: 5780.26 Ang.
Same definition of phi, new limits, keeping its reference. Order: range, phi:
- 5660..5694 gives 5661.71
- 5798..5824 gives 5801.60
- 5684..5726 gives 5708.84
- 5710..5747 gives 5740.47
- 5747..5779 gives 5777.60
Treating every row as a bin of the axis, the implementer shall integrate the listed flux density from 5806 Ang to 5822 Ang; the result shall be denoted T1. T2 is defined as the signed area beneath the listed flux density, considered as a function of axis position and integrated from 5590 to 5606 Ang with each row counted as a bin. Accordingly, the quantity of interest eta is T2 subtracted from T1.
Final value 2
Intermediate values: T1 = 68.0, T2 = 66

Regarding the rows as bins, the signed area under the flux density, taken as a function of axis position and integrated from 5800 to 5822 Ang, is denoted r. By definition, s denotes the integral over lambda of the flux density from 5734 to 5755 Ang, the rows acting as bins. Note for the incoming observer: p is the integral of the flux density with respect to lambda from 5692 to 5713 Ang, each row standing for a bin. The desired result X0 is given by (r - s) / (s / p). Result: 5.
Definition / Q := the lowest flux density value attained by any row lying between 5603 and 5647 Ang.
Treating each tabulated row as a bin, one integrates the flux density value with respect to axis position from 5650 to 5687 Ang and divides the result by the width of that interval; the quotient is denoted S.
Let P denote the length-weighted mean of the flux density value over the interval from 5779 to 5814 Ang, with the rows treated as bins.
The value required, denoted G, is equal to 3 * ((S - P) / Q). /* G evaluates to -0.25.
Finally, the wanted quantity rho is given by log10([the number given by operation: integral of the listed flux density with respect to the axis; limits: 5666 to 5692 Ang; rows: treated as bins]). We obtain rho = 2.0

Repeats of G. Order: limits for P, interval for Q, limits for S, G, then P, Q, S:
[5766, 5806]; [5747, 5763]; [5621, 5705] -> -0.09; 4.24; 4.148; 4.11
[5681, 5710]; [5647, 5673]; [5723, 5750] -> -0.27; 4.40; 2.732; 4.15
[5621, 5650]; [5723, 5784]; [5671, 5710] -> 0.19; 4.10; 3.868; 4.35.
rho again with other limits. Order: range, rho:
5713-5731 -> 1.9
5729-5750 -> 1.9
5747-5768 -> 2.0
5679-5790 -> 2.7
